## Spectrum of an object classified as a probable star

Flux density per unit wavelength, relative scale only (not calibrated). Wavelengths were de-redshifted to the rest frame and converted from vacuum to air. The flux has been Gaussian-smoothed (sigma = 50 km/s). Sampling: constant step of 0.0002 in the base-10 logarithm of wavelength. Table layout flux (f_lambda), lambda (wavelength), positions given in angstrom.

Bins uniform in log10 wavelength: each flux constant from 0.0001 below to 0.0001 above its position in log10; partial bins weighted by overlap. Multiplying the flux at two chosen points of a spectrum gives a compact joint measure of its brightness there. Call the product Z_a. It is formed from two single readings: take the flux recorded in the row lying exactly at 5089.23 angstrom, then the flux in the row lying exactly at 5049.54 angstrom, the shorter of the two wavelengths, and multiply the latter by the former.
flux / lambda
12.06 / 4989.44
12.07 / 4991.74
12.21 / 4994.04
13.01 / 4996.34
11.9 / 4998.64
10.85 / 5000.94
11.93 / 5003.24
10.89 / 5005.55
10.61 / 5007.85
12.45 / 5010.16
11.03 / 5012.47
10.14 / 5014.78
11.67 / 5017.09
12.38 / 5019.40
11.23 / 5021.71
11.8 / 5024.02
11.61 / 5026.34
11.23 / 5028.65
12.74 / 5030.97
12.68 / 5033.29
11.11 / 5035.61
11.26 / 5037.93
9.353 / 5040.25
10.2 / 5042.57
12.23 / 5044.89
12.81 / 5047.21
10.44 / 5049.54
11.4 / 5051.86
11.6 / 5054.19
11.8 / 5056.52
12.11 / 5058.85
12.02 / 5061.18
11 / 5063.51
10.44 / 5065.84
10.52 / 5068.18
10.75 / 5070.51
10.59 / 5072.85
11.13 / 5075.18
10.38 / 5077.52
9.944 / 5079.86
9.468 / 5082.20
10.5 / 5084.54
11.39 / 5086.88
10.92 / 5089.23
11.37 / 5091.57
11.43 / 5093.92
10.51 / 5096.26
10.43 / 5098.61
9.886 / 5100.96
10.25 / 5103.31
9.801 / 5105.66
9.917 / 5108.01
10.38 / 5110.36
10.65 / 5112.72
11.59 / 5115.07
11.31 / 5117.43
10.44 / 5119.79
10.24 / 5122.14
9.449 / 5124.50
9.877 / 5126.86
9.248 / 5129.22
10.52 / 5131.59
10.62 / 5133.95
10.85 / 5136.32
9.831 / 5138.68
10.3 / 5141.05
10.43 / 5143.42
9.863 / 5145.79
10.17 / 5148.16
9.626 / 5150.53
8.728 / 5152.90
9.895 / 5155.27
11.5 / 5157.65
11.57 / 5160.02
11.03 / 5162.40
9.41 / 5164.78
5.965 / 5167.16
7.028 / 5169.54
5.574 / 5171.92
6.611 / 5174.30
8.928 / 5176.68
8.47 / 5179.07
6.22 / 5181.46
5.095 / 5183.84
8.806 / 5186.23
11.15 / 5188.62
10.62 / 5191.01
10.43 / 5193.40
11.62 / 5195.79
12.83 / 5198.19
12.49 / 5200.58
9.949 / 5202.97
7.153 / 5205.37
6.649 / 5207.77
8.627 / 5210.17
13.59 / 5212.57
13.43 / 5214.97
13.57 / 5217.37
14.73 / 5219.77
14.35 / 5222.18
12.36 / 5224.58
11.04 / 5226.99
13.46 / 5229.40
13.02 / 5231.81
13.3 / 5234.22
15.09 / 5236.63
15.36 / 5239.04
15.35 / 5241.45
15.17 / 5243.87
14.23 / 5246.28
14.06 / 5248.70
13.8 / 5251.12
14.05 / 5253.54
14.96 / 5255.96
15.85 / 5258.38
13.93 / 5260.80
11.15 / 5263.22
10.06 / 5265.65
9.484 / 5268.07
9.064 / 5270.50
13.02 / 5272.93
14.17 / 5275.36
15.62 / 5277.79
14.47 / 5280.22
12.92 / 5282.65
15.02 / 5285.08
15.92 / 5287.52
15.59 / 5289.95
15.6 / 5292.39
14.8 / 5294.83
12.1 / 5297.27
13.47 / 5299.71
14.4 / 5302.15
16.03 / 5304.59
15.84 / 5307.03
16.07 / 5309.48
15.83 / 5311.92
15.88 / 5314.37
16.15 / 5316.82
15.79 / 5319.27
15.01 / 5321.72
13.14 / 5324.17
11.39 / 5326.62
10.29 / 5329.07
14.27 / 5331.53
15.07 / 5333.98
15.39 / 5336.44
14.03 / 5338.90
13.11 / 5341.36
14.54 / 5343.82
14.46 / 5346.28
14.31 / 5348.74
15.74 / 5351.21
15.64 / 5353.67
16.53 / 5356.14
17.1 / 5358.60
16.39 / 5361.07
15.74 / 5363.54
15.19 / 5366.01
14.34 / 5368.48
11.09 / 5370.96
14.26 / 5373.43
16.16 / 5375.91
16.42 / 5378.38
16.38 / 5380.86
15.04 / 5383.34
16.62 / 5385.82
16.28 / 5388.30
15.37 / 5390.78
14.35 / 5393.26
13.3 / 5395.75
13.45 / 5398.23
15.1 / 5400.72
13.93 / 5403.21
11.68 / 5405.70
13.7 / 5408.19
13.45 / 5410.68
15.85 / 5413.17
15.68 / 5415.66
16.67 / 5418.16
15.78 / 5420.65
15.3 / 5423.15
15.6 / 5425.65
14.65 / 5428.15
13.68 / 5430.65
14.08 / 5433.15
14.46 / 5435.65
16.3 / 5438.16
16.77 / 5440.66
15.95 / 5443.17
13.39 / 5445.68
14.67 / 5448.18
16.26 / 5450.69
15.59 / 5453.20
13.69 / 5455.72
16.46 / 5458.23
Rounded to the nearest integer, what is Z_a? 114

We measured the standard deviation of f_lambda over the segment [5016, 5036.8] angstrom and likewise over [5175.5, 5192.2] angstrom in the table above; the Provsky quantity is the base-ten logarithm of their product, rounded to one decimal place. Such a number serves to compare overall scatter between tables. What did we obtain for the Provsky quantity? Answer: 0.1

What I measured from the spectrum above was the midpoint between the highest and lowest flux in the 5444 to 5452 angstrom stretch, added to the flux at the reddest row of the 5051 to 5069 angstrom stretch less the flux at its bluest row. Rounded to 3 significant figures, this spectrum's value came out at 13.9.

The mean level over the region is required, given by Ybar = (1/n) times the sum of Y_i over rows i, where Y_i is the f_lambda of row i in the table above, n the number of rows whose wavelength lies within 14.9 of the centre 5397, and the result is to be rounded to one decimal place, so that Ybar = 14.4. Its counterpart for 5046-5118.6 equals 10.9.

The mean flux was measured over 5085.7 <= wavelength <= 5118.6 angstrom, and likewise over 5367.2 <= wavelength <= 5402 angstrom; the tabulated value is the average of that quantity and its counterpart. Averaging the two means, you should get 12.8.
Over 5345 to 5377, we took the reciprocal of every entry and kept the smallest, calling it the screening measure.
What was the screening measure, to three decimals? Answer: 0.058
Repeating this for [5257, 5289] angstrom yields 0.063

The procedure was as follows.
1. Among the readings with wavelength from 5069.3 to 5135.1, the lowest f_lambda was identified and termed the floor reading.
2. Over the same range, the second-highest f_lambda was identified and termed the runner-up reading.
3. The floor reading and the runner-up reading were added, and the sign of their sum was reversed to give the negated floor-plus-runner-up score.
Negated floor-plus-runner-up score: -20.7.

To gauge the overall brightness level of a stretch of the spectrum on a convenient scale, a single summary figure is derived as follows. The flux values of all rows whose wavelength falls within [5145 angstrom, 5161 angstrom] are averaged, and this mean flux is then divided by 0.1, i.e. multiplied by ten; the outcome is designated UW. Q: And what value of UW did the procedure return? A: 102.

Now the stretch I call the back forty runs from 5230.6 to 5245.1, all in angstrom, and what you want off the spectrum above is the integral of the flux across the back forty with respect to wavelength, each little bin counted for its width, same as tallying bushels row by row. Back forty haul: 211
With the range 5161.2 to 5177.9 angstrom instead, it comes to 130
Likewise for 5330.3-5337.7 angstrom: 110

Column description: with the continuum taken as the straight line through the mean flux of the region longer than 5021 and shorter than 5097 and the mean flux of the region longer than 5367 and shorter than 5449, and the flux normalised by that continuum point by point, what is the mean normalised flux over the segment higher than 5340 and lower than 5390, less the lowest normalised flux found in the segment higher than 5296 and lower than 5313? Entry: 0.176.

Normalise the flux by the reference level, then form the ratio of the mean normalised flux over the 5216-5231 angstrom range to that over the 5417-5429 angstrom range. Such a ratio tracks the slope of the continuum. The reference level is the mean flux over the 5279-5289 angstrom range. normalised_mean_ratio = 0.85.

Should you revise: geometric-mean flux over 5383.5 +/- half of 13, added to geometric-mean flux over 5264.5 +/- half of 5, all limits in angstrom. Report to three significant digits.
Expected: 26.7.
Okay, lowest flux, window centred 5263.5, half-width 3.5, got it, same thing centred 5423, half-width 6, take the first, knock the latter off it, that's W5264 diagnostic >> -5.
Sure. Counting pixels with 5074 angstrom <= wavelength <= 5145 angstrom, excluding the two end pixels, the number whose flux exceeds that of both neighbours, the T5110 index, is 6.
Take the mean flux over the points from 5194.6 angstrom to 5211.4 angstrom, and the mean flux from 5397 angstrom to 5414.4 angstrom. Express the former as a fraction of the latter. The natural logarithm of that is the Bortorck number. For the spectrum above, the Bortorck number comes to -0.34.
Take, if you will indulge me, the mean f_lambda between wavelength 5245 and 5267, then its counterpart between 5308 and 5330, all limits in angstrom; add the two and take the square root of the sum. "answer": 5.29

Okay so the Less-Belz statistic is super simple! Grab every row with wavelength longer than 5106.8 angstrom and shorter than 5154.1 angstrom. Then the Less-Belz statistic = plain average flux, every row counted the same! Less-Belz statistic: 10.2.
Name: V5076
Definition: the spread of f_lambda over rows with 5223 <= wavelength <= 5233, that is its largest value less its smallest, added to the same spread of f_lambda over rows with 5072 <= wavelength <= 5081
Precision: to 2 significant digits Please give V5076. 3.6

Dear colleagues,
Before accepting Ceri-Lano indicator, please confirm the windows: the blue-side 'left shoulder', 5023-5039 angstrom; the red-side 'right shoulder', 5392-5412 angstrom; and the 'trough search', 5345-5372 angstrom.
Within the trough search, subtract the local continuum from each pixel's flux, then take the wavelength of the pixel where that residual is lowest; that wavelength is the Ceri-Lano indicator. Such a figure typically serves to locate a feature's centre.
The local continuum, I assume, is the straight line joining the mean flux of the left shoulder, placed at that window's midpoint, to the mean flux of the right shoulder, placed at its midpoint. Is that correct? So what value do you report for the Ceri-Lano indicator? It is 5370.96 angstrom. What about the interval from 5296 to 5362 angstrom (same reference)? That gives 5329.07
